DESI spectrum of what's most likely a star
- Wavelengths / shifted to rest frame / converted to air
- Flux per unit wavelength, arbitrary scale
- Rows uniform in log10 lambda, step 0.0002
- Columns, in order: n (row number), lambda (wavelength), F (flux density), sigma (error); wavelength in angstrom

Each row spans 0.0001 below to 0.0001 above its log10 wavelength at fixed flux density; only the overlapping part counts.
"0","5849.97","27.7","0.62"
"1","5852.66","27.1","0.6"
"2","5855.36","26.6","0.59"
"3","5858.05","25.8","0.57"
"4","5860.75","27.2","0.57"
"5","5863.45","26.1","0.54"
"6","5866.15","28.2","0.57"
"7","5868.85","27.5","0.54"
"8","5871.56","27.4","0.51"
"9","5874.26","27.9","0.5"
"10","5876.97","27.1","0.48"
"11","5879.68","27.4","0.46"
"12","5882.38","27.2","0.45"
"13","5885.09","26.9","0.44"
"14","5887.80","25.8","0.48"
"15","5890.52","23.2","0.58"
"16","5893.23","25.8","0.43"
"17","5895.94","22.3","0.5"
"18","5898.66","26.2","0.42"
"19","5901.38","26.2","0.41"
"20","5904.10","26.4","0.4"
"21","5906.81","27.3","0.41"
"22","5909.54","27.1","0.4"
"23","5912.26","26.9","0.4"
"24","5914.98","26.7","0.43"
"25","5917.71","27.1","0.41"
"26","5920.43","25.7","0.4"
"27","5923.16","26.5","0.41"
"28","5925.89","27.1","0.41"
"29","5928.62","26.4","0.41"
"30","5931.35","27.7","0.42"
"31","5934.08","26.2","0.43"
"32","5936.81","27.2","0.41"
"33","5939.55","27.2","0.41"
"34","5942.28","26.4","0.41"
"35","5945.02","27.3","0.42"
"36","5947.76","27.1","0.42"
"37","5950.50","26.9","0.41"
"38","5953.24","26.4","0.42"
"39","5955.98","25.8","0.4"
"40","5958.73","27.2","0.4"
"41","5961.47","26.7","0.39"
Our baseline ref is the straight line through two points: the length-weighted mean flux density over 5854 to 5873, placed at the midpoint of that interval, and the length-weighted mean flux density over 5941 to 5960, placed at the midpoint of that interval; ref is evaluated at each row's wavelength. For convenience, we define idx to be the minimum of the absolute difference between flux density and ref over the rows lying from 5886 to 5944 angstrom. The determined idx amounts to 0.07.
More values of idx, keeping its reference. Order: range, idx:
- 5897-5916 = 0.07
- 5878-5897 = 0.01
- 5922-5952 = 0.18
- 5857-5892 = 0.01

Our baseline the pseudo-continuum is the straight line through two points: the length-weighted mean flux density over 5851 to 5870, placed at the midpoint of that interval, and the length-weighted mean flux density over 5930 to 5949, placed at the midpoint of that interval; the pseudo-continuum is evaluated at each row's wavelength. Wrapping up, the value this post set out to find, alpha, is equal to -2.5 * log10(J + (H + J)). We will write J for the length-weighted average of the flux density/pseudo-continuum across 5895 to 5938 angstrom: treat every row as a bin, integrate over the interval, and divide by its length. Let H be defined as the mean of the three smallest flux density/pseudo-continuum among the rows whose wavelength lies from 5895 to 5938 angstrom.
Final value -1.15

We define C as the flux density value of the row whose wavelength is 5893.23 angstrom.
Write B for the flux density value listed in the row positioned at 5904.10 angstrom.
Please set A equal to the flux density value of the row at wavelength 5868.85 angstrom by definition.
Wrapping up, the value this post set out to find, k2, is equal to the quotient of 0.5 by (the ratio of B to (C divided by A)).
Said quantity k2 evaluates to 0.0178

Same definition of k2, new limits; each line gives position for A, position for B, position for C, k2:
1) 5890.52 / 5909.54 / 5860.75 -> 0.0216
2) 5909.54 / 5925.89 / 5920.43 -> 0.0175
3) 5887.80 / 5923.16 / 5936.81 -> 0.0199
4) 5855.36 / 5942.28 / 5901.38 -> 0.0187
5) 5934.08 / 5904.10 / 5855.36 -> 0.0192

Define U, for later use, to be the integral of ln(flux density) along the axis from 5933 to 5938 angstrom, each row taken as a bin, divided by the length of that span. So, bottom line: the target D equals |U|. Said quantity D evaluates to 3.29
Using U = 3.29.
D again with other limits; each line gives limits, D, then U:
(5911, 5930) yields 3.28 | 3.28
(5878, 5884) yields 3.31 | 3.31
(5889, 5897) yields 3.17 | 3.17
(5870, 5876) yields 3.31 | 3.31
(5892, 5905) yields 3.23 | 3.23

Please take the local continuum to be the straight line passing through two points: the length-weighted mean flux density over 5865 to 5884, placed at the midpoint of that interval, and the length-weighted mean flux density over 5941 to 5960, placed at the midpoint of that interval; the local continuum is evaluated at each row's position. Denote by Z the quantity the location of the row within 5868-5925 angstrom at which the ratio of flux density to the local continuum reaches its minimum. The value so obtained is 5895.94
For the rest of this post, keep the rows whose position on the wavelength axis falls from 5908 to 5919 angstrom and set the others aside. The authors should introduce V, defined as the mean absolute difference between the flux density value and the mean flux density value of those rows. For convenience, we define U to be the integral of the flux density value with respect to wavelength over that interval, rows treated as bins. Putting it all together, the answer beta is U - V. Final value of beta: 296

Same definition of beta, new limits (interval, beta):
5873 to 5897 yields 622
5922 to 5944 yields 590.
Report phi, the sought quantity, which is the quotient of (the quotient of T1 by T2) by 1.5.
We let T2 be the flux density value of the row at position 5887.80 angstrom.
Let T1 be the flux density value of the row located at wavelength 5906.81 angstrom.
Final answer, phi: 0.705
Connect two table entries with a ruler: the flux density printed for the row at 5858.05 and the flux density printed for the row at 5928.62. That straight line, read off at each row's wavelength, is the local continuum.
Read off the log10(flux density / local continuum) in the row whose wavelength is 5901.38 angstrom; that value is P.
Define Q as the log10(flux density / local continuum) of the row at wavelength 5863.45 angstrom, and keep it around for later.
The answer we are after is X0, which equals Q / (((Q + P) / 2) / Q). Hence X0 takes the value 0.008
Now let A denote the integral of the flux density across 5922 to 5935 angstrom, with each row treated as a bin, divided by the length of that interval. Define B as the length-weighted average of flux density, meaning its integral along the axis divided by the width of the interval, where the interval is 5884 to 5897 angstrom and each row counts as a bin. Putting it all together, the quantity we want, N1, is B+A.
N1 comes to 51.6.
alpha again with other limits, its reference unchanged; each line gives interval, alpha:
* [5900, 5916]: -1.18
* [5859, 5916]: -1.14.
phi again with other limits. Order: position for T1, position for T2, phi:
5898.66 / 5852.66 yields 0.645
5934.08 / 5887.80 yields 0.677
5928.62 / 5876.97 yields 0.649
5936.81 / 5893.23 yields 0.703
